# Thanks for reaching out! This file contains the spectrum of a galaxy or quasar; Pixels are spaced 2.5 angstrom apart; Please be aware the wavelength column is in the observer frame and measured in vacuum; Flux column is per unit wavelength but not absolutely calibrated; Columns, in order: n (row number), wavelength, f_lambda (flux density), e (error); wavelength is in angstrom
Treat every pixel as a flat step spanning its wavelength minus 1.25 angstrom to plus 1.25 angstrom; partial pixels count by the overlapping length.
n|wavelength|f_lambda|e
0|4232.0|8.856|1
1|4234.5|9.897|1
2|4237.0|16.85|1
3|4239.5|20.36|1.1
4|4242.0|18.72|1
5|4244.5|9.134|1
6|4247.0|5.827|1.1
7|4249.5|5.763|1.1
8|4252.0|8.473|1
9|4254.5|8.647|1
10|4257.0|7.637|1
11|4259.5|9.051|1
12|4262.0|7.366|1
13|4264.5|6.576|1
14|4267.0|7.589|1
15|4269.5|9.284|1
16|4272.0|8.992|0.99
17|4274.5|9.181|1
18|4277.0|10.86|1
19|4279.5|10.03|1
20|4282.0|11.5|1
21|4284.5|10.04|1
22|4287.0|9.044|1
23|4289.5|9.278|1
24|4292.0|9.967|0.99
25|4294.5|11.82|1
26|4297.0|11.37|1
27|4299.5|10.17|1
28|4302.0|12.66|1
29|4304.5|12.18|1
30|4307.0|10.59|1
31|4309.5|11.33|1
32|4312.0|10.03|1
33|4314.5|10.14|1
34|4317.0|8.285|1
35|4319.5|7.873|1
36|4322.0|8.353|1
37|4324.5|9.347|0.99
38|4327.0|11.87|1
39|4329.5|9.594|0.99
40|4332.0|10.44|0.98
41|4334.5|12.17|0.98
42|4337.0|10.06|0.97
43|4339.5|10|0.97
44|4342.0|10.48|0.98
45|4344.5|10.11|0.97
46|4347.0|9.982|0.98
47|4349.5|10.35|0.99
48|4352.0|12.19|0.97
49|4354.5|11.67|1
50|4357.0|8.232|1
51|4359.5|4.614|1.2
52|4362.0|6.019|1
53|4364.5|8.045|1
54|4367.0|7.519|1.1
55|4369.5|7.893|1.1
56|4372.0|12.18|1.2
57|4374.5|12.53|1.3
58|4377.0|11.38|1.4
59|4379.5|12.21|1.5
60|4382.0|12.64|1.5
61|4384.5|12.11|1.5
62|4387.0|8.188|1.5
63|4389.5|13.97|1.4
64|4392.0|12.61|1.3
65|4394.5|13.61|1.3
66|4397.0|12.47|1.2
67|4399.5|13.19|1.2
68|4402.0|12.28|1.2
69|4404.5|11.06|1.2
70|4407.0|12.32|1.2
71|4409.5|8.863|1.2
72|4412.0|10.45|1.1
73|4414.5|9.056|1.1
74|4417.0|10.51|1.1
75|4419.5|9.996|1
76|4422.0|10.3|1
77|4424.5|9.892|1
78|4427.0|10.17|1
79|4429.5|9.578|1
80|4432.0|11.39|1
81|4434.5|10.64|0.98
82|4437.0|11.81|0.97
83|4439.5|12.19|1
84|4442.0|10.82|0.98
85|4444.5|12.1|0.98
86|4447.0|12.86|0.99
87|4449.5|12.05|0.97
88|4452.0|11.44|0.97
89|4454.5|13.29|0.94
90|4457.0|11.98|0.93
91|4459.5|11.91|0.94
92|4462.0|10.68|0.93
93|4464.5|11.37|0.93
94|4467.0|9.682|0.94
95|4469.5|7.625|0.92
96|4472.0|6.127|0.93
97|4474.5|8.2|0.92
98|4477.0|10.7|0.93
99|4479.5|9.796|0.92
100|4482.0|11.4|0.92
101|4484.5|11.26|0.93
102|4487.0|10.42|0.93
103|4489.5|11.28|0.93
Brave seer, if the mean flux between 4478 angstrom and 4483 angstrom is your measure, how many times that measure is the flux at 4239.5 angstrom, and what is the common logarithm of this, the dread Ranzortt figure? 0.28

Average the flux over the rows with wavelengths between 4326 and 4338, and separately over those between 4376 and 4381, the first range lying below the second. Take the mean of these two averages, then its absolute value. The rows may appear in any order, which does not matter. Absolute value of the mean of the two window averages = 11.3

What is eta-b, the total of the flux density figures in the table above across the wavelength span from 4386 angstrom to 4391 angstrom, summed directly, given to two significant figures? 22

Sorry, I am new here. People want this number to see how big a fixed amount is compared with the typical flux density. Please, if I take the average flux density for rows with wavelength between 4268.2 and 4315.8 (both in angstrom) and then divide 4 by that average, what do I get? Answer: 0.38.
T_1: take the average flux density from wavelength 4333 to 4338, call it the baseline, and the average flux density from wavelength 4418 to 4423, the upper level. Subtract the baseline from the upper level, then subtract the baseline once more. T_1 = -12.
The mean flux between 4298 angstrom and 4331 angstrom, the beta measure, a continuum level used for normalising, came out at 10.2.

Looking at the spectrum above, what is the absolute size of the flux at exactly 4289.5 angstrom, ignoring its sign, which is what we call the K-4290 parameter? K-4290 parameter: 9.3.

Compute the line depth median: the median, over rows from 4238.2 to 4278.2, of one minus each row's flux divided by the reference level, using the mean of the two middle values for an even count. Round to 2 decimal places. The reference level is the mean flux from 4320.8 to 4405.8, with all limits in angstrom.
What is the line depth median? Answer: 0.17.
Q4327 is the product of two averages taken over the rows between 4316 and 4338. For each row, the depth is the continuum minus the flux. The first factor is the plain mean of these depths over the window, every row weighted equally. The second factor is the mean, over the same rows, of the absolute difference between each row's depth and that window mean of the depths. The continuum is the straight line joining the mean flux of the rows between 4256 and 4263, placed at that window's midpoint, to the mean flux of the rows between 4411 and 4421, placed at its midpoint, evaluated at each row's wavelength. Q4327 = -1.0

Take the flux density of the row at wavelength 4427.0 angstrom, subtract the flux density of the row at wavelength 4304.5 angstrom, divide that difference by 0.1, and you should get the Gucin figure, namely -20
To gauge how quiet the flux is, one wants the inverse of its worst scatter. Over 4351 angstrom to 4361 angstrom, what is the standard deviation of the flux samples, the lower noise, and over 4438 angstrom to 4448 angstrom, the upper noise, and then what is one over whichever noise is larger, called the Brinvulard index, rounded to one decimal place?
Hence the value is 0.3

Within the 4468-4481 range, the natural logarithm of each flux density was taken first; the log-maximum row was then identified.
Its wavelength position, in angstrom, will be 4477.0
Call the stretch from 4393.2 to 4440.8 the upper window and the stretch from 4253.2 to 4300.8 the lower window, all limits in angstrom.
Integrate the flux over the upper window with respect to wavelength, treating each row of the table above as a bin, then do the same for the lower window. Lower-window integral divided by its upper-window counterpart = 0.85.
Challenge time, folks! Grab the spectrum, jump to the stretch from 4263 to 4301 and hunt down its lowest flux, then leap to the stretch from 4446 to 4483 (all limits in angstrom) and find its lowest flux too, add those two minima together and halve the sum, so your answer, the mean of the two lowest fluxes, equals 6.4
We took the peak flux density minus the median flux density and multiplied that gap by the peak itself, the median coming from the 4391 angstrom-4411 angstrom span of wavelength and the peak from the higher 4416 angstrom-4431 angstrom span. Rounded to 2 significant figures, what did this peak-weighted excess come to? -20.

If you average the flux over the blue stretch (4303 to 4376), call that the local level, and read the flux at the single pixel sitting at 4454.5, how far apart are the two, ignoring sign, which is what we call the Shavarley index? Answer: 3.5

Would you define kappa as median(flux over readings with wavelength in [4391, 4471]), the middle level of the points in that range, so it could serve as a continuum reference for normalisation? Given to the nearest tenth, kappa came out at 11.4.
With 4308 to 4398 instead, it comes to 10.2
